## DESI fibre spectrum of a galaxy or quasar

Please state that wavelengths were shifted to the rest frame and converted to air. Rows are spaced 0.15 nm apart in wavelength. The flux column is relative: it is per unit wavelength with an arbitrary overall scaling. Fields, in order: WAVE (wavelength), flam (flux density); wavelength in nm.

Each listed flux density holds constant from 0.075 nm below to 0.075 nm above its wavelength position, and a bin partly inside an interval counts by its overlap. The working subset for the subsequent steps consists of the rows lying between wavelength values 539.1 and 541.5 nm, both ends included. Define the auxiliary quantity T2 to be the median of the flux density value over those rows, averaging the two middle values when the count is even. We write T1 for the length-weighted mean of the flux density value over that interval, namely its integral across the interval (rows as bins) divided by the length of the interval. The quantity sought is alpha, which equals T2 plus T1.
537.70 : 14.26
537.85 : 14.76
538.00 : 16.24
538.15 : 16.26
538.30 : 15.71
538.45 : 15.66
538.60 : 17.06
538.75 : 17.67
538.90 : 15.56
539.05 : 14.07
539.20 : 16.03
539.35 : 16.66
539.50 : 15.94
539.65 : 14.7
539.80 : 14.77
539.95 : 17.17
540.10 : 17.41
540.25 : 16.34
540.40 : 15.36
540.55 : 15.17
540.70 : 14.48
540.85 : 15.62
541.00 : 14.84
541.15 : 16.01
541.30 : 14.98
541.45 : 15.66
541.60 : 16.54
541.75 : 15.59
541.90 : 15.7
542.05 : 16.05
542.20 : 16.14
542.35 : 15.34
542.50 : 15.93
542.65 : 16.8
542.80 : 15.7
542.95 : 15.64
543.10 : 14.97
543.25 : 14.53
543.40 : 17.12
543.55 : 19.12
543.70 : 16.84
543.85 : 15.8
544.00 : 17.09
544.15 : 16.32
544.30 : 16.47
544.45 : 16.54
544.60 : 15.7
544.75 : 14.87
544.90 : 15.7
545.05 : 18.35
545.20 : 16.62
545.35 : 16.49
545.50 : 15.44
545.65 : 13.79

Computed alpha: 31.3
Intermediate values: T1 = 15.68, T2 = 15.6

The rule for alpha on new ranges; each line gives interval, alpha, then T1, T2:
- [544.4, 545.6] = 32.3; 16.16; 16.1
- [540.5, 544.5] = 31.8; 15.96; 15.8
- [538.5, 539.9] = 31.8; 15.85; 15.9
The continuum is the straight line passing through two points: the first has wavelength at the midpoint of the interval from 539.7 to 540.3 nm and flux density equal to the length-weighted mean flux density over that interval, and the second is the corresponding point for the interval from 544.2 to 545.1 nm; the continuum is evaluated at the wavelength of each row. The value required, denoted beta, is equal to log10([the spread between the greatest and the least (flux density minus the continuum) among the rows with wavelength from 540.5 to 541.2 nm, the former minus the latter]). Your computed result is 0.19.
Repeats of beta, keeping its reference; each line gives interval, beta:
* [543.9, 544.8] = 0.34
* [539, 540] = 0.50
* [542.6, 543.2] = 0.26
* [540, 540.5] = 0.31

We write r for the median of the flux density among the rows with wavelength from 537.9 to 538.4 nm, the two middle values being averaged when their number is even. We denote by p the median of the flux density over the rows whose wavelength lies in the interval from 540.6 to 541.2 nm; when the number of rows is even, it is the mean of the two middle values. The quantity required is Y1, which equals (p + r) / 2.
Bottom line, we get 15.7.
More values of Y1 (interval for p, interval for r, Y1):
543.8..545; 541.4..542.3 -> 16.0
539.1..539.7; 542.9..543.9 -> 15.9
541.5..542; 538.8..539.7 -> 15.7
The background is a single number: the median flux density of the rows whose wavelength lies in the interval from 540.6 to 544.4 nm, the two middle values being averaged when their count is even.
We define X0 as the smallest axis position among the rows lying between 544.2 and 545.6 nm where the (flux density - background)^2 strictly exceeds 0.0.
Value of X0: 544.30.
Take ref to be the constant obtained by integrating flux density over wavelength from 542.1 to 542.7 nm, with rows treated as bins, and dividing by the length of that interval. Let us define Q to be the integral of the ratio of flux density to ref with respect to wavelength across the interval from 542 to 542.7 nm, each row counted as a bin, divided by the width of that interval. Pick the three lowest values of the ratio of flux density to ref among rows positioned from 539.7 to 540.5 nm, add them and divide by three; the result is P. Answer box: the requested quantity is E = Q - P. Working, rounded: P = 0.97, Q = 1.00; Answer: 0.03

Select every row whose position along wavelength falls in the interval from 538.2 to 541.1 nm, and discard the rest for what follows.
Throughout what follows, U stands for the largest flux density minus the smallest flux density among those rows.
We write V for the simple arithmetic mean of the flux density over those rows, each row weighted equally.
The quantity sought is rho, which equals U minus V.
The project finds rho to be -12.2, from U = 3.6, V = 15.8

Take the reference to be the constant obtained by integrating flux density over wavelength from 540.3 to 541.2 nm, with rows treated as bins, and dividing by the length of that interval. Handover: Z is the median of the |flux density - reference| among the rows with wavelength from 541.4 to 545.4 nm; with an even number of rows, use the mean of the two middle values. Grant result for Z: 0.79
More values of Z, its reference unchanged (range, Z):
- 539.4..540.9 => 0.62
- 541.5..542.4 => 0.62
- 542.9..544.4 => 1.14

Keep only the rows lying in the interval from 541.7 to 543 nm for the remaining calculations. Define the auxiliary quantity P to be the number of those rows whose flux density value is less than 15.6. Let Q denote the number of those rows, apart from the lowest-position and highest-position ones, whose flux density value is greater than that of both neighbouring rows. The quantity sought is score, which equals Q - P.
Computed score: 0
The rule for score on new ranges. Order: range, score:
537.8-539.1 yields -1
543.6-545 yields 1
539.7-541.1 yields -3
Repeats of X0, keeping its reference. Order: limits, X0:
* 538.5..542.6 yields 538.60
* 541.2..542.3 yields 541.30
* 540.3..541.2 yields 540.40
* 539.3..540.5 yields 539.35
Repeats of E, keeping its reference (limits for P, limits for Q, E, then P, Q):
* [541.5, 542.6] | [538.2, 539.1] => 0.03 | 0.97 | 1.00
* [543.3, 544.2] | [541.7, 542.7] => -0.02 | 1.02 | 0.99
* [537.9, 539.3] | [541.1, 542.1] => 0.04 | 0.94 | 0.98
